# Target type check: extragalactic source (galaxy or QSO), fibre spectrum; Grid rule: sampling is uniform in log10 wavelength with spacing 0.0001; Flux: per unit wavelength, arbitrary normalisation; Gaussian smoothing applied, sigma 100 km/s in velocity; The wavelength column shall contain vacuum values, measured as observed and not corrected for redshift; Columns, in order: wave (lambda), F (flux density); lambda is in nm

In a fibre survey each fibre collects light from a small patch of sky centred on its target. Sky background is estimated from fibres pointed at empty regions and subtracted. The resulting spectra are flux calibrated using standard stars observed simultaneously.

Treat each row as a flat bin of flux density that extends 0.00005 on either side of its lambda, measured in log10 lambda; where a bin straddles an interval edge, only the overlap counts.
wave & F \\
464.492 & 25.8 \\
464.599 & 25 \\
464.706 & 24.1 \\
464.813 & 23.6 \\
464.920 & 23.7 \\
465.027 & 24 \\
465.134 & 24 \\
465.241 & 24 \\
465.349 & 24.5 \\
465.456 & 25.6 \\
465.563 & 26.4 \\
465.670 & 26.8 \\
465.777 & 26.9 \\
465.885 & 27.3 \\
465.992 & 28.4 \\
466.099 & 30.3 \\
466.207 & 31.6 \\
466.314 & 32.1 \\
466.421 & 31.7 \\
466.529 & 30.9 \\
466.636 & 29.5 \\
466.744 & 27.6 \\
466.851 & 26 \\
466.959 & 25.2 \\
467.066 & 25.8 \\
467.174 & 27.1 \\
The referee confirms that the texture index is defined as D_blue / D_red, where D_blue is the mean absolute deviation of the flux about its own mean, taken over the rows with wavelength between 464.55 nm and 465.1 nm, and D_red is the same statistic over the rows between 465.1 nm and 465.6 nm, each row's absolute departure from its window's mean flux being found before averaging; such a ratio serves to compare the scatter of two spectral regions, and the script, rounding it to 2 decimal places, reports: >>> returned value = 0.43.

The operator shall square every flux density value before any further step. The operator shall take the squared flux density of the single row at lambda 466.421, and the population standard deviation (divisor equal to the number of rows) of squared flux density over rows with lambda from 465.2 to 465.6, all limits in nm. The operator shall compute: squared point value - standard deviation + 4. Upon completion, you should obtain 962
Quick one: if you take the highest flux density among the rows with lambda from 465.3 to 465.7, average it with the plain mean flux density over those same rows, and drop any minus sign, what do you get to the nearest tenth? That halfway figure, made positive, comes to 26.3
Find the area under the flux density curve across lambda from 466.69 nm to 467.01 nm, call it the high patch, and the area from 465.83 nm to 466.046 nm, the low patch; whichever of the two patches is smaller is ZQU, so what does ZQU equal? 6.0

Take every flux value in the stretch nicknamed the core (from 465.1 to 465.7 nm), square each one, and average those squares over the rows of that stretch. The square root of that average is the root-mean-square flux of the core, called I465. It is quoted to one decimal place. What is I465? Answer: 25.2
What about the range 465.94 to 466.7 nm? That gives 30.7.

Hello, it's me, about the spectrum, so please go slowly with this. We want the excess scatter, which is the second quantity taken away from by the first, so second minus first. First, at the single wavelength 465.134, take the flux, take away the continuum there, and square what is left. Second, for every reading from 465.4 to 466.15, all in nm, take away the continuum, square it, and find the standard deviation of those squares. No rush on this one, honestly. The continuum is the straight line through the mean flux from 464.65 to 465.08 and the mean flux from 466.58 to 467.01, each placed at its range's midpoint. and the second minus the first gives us 6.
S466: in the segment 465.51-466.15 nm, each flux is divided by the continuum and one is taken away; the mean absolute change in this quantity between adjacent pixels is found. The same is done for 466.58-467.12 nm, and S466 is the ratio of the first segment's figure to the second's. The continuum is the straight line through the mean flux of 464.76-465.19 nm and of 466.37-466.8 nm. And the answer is 0.39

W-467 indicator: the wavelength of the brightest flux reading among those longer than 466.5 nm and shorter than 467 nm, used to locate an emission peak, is 466.529 nm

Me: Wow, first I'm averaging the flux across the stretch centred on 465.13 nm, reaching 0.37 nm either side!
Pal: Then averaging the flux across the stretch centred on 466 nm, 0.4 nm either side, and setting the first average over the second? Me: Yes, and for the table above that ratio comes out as 0.83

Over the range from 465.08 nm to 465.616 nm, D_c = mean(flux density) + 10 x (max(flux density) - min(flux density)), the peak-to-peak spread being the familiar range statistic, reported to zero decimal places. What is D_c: 49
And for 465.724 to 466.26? 76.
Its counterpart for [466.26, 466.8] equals 75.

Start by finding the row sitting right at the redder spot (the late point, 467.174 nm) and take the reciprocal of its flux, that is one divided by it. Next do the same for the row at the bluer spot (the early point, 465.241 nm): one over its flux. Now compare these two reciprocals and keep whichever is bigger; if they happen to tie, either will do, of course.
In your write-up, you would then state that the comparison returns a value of 0.0417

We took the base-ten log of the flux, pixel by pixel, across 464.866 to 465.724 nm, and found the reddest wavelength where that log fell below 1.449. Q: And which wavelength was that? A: 465.670 nm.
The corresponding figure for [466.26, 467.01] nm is 466.959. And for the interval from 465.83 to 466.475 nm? 465.885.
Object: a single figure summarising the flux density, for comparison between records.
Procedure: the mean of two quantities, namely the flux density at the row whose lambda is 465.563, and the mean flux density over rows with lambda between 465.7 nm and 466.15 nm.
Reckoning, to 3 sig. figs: 27.3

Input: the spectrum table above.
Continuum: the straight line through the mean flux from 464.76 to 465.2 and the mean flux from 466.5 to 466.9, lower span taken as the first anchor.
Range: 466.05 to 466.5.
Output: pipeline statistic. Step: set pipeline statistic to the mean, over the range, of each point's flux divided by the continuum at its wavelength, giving 1.15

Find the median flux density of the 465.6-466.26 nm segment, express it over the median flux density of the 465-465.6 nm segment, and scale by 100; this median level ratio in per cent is 115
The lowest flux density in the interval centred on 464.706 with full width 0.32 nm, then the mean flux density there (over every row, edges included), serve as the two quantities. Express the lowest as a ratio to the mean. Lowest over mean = 0.974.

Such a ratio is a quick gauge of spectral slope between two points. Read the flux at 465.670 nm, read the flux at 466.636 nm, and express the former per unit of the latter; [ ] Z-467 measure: 0.91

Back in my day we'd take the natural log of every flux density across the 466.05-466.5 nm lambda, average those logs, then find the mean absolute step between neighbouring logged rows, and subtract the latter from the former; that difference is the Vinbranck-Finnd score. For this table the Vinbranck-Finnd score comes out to 3.42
